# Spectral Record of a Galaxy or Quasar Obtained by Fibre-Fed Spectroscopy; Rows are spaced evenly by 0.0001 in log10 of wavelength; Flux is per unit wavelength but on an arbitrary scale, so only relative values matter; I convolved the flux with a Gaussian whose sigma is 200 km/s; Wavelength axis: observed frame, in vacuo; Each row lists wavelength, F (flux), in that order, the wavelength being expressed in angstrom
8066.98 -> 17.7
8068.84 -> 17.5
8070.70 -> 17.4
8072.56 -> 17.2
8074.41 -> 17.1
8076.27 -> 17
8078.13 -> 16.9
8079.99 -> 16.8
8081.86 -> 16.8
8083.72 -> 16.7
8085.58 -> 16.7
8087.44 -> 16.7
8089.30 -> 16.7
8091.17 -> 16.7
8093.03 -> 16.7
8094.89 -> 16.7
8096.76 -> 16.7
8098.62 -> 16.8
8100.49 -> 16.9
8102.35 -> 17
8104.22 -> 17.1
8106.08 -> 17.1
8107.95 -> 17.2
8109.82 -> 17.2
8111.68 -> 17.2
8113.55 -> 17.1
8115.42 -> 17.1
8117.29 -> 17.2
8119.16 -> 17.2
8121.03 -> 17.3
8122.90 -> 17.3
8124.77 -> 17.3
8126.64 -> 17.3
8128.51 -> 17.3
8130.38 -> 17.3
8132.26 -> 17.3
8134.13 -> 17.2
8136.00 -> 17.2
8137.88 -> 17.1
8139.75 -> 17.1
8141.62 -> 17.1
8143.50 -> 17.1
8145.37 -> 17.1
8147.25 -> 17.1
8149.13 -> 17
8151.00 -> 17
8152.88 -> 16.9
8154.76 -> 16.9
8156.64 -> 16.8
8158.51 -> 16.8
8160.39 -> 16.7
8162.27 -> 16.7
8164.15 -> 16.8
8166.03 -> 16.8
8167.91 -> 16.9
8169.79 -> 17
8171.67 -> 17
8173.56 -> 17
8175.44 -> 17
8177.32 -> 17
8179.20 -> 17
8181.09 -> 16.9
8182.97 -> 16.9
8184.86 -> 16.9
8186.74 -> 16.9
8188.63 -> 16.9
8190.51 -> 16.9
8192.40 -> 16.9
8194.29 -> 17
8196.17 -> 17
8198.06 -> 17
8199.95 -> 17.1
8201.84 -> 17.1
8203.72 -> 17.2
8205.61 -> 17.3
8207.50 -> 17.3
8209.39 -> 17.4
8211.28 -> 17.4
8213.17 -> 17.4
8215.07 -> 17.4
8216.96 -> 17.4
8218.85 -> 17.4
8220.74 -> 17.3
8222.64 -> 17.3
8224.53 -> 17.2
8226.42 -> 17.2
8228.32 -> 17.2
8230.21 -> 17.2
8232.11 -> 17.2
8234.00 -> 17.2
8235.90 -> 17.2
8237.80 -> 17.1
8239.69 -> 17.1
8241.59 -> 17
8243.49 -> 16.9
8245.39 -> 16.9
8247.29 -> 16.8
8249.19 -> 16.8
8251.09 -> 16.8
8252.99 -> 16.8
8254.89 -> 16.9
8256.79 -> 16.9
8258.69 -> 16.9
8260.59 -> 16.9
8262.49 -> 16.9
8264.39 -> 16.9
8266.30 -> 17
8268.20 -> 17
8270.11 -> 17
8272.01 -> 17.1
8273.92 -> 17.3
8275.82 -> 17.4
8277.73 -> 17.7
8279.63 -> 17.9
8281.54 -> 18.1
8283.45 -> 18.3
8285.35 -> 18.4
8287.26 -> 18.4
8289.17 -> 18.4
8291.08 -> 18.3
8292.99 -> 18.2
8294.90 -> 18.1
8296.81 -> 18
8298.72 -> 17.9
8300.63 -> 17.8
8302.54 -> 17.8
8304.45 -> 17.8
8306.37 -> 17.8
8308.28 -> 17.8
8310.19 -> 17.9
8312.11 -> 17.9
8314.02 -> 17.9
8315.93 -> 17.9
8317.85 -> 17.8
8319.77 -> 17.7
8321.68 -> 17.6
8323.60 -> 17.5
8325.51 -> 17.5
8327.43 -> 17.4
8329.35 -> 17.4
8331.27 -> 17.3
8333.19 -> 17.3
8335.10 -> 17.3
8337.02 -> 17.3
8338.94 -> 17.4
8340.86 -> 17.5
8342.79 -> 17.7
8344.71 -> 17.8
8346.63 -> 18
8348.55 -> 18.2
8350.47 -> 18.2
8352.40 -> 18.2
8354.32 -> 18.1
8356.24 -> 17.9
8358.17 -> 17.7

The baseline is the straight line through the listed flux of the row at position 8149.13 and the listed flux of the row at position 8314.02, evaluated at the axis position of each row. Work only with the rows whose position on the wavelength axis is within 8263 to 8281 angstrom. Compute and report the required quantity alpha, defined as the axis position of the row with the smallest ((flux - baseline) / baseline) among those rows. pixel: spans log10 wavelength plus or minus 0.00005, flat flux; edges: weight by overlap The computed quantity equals 8264.39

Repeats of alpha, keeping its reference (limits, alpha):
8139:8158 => 8156.64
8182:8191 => 8190.51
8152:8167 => 8162.27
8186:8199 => 8192.40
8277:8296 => 8277.73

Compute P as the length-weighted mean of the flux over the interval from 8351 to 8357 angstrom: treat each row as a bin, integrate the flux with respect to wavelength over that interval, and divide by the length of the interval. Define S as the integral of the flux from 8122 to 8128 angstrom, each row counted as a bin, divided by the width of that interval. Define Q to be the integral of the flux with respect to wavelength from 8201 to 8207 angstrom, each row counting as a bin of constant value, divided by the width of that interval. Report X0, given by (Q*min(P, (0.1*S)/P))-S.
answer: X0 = -15.7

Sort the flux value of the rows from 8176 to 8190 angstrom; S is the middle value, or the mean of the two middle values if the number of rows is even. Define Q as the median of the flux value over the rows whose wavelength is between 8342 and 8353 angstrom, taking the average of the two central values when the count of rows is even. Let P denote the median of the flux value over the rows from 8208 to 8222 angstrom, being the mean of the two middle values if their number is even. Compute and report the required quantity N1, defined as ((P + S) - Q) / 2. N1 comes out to 8.10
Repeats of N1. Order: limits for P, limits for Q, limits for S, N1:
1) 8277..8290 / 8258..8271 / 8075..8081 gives 9.15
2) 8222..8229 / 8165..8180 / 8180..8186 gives 8.55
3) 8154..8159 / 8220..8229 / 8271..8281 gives 8.50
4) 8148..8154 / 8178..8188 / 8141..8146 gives 8.60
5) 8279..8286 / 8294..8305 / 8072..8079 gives 8.70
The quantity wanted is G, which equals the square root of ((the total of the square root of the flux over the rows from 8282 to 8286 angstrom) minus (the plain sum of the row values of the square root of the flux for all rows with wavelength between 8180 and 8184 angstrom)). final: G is 0.59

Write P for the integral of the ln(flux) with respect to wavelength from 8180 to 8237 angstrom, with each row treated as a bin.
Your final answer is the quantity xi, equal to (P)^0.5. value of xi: 12.7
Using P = 162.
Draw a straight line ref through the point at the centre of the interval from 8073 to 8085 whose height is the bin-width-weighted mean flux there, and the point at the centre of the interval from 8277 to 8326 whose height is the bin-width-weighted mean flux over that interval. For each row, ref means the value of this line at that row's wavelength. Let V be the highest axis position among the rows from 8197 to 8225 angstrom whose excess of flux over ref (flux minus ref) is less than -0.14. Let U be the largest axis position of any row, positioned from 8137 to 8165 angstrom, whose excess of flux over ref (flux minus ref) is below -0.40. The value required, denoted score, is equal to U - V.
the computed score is -60.4 angstrom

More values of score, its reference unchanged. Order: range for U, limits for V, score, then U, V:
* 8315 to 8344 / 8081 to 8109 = 244.2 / 8342.79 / 8098.62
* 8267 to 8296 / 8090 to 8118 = 177.2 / 8275.82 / 8098.62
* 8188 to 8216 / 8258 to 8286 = -77.8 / 8198.06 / 8275.82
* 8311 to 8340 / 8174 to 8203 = 137.1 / 8338.94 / 8201.84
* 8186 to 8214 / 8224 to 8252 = -53.0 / 8198.06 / 8251.09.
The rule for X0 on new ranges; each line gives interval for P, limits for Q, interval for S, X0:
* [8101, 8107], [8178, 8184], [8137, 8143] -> -15.4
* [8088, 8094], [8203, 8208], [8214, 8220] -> -15.6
